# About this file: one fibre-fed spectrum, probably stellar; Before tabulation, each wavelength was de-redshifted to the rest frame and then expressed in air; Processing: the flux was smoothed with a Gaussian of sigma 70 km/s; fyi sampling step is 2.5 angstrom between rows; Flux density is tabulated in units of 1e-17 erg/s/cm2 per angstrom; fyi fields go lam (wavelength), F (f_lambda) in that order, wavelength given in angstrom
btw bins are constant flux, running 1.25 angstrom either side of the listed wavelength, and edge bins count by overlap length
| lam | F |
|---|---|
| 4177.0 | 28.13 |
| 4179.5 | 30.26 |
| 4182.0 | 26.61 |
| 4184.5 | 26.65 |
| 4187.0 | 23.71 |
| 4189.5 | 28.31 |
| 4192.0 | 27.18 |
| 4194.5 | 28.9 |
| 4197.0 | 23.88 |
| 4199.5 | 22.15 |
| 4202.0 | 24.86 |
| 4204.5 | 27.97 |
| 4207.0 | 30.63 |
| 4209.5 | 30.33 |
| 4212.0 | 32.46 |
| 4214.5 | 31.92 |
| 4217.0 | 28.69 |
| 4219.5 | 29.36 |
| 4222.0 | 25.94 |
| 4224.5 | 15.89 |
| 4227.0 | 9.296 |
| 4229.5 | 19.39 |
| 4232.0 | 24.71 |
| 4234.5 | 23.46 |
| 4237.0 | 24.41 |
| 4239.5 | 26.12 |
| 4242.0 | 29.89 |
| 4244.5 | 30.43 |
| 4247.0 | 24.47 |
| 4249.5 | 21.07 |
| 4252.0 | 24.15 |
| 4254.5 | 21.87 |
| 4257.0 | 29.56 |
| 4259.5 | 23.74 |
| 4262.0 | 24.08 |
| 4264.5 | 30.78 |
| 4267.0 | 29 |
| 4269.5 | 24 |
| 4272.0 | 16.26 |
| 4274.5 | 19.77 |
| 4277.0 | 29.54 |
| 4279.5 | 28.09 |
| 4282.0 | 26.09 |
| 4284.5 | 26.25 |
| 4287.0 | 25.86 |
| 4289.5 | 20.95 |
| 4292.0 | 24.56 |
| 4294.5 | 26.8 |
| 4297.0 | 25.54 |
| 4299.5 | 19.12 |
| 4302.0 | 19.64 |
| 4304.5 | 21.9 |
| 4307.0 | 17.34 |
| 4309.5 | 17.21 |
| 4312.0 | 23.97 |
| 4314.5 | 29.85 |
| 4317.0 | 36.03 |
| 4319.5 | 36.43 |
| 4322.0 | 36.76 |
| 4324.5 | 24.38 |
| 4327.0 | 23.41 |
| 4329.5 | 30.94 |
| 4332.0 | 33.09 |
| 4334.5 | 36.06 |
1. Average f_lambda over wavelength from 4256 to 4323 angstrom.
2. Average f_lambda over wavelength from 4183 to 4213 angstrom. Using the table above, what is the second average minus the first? 1.7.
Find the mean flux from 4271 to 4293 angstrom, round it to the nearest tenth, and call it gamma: 24.2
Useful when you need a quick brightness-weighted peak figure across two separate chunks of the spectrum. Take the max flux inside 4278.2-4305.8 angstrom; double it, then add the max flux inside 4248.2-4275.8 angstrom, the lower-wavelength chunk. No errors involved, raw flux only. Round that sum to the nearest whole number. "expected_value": 87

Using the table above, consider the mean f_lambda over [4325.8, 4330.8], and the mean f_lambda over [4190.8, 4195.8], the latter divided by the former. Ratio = 1.03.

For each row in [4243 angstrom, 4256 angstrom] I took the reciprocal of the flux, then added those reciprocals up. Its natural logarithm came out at -1.6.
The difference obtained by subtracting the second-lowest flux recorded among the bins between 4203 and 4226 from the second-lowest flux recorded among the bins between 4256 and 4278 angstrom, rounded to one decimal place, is -6.2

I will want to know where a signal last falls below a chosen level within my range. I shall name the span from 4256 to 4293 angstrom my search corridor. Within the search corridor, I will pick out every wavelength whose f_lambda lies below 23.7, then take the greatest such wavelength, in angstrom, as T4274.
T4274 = 4289.5 angstrom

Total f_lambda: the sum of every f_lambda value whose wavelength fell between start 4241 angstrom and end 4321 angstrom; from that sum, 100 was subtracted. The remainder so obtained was 704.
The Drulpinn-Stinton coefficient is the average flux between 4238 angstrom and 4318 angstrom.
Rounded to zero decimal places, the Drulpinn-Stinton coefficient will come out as 25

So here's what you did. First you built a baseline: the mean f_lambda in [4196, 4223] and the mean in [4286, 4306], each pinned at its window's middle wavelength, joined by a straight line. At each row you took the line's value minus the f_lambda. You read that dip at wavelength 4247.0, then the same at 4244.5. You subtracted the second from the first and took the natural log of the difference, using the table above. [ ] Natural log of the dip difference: 1.8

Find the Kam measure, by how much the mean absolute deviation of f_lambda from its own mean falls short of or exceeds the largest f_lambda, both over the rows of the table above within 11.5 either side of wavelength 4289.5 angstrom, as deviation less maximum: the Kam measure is -25.9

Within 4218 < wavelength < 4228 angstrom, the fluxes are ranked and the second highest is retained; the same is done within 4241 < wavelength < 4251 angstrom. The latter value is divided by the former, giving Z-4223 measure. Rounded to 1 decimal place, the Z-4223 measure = 1.2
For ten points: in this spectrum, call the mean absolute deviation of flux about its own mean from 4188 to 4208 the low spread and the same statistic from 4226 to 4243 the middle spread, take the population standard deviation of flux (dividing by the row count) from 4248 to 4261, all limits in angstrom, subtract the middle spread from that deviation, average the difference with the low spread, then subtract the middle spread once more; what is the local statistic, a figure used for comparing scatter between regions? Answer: -4.3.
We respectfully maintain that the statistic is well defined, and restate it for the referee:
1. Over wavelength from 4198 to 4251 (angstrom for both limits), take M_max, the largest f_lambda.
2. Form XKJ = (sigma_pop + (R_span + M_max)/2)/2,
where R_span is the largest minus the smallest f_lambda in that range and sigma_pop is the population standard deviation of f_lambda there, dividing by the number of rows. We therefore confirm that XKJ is 16.7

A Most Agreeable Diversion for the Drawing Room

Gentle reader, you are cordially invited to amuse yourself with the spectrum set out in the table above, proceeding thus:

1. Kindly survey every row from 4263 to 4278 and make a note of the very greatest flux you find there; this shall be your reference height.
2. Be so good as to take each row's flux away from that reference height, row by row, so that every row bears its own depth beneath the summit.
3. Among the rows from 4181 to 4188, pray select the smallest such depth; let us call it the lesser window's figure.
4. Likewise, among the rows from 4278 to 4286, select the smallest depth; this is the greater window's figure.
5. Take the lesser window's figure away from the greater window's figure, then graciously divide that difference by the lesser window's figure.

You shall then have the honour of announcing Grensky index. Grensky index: -0.3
